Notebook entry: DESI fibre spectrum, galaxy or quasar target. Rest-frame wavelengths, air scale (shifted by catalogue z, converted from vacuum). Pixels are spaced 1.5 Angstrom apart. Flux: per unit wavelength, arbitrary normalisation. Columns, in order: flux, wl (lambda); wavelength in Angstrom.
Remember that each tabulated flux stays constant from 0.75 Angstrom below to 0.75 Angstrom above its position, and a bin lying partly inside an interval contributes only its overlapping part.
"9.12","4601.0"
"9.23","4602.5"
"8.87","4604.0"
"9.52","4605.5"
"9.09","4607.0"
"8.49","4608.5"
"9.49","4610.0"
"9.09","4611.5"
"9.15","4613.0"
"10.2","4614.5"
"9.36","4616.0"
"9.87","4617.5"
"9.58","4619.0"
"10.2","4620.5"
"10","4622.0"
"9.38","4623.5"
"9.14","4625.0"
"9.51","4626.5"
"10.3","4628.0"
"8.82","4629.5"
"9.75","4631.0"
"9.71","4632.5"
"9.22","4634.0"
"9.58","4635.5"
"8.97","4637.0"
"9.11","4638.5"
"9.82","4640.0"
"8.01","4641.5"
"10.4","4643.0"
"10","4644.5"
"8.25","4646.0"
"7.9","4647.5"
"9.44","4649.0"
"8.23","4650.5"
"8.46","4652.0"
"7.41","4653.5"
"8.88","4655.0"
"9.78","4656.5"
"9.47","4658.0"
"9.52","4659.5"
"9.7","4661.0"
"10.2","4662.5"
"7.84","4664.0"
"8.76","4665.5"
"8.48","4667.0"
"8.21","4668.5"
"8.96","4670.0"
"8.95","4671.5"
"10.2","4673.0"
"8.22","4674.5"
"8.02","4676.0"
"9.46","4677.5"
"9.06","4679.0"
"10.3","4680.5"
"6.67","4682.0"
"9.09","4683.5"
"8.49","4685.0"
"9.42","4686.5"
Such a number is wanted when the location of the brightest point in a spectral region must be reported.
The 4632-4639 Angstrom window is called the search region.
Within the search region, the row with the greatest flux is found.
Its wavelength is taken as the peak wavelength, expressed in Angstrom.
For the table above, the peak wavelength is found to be 4632.5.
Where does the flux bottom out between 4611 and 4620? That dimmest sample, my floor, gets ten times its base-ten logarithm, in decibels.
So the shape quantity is 9.59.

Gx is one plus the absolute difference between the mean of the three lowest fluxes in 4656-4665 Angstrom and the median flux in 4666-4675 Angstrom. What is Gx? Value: 1.2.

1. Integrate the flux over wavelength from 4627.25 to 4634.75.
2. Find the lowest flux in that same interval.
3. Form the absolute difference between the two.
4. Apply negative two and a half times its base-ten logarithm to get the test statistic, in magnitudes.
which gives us -4.50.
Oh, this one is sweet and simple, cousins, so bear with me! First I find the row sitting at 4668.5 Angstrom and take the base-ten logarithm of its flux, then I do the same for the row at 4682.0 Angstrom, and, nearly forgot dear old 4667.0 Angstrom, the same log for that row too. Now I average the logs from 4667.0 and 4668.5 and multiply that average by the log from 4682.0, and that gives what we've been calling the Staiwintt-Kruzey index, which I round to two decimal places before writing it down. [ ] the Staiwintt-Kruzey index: 0.76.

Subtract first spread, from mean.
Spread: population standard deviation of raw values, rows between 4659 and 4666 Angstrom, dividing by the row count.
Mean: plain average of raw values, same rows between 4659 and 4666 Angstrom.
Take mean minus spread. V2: 8.4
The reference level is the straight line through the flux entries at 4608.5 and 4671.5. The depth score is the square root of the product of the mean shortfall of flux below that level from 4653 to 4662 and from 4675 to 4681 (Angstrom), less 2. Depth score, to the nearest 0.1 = -1.8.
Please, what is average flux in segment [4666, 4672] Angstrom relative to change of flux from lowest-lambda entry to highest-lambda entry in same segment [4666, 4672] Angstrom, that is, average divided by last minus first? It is 18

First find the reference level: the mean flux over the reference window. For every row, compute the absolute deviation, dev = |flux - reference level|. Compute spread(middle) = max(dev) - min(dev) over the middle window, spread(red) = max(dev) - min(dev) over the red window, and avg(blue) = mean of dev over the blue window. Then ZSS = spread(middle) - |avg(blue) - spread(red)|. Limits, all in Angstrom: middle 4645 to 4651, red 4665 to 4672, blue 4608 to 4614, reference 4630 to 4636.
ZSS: 1.3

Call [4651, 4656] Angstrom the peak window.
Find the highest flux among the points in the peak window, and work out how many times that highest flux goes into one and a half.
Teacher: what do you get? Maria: 0.169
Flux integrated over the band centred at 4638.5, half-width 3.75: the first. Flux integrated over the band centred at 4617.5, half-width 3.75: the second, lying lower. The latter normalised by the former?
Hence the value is 1.08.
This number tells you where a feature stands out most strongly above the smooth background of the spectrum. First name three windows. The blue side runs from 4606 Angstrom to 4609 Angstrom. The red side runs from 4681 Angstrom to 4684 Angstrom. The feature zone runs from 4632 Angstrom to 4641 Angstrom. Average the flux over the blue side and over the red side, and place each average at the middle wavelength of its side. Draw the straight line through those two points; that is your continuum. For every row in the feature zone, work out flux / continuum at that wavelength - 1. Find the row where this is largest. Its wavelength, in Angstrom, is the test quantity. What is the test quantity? 4640.0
